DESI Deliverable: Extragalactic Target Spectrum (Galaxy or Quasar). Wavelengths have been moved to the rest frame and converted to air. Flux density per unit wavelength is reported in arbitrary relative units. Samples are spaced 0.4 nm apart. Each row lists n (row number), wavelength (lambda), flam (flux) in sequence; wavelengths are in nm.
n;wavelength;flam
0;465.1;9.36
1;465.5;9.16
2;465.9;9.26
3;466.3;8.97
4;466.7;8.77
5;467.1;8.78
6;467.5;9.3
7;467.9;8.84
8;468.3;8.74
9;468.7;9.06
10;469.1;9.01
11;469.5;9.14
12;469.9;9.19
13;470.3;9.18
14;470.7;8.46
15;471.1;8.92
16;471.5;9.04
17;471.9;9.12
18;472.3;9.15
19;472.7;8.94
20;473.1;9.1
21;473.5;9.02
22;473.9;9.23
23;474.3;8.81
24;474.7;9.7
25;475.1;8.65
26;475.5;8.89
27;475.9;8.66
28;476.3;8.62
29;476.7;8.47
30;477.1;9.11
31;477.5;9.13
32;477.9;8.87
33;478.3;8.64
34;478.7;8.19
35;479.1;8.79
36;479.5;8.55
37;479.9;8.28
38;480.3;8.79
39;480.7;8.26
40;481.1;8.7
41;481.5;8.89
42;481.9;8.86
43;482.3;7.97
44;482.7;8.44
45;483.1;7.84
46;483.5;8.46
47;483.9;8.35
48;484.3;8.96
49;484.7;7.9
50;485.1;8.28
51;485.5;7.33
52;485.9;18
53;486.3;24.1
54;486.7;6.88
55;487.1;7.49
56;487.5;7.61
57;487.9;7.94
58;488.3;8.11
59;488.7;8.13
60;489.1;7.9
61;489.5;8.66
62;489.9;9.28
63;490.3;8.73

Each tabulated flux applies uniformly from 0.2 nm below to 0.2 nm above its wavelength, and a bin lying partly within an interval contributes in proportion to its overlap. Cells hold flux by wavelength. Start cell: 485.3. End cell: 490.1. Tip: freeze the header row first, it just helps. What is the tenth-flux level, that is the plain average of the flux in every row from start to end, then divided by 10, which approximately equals 1.01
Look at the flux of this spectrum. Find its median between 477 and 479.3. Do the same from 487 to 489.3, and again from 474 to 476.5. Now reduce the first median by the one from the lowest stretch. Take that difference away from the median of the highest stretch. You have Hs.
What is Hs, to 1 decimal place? 7.8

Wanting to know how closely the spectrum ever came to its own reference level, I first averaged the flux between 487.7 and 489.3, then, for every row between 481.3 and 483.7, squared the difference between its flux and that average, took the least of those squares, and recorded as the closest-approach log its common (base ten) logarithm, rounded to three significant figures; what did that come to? -2.60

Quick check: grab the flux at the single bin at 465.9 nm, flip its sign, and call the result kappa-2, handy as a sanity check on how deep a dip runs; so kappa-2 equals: -9.26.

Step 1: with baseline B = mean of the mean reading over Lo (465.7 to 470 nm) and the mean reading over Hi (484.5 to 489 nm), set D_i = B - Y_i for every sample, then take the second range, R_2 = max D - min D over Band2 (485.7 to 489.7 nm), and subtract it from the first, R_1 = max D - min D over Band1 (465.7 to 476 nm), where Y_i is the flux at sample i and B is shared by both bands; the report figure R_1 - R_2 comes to -16.0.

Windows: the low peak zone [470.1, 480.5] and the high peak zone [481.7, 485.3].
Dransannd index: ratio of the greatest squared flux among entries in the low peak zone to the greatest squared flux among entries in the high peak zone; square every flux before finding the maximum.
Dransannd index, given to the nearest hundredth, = 1.17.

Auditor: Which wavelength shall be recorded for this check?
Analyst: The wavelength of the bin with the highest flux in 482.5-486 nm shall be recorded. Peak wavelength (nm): 485.9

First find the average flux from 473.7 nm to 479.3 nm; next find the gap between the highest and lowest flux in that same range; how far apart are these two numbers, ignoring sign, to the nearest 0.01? 7.33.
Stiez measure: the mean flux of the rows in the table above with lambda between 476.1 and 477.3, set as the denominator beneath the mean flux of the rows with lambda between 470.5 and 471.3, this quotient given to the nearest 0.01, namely 1.00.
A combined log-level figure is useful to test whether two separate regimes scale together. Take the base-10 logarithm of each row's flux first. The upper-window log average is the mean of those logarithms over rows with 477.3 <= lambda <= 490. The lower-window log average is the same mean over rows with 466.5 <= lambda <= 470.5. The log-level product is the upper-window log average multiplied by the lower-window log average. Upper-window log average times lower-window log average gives 0.901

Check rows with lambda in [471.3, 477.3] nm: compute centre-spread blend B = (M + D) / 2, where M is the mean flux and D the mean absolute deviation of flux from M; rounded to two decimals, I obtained 4.60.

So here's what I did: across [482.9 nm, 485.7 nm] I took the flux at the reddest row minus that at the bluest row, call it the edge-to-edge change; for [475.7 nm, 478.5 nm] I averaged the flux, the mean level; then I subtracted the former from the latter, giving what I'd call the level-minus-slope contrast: 9.3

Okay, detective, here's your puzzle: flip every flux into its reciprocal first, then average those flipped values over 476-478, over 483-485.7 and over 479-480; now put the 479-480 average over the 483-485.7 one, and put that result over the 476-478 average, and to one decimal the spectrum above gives 8.4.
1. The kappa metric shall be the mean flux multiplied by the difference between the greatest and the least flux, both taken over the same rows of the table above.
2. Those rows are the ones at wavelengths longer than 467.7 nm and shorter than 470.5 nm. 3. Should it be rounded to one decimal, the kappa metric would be 4.1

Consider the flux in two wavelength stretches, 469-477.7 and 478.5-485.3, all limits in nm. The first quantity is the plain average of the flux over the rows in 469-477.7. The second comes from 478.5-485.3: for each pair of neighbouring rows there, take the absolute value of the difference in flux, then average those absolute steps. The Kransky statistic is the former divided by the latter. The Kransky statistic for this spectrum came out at 19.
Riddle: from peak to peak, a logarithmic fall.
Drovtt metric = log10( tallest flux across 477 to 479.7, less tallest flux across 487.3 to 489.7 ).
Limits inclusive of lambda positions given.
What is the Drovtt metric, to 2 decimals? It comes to -0.33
